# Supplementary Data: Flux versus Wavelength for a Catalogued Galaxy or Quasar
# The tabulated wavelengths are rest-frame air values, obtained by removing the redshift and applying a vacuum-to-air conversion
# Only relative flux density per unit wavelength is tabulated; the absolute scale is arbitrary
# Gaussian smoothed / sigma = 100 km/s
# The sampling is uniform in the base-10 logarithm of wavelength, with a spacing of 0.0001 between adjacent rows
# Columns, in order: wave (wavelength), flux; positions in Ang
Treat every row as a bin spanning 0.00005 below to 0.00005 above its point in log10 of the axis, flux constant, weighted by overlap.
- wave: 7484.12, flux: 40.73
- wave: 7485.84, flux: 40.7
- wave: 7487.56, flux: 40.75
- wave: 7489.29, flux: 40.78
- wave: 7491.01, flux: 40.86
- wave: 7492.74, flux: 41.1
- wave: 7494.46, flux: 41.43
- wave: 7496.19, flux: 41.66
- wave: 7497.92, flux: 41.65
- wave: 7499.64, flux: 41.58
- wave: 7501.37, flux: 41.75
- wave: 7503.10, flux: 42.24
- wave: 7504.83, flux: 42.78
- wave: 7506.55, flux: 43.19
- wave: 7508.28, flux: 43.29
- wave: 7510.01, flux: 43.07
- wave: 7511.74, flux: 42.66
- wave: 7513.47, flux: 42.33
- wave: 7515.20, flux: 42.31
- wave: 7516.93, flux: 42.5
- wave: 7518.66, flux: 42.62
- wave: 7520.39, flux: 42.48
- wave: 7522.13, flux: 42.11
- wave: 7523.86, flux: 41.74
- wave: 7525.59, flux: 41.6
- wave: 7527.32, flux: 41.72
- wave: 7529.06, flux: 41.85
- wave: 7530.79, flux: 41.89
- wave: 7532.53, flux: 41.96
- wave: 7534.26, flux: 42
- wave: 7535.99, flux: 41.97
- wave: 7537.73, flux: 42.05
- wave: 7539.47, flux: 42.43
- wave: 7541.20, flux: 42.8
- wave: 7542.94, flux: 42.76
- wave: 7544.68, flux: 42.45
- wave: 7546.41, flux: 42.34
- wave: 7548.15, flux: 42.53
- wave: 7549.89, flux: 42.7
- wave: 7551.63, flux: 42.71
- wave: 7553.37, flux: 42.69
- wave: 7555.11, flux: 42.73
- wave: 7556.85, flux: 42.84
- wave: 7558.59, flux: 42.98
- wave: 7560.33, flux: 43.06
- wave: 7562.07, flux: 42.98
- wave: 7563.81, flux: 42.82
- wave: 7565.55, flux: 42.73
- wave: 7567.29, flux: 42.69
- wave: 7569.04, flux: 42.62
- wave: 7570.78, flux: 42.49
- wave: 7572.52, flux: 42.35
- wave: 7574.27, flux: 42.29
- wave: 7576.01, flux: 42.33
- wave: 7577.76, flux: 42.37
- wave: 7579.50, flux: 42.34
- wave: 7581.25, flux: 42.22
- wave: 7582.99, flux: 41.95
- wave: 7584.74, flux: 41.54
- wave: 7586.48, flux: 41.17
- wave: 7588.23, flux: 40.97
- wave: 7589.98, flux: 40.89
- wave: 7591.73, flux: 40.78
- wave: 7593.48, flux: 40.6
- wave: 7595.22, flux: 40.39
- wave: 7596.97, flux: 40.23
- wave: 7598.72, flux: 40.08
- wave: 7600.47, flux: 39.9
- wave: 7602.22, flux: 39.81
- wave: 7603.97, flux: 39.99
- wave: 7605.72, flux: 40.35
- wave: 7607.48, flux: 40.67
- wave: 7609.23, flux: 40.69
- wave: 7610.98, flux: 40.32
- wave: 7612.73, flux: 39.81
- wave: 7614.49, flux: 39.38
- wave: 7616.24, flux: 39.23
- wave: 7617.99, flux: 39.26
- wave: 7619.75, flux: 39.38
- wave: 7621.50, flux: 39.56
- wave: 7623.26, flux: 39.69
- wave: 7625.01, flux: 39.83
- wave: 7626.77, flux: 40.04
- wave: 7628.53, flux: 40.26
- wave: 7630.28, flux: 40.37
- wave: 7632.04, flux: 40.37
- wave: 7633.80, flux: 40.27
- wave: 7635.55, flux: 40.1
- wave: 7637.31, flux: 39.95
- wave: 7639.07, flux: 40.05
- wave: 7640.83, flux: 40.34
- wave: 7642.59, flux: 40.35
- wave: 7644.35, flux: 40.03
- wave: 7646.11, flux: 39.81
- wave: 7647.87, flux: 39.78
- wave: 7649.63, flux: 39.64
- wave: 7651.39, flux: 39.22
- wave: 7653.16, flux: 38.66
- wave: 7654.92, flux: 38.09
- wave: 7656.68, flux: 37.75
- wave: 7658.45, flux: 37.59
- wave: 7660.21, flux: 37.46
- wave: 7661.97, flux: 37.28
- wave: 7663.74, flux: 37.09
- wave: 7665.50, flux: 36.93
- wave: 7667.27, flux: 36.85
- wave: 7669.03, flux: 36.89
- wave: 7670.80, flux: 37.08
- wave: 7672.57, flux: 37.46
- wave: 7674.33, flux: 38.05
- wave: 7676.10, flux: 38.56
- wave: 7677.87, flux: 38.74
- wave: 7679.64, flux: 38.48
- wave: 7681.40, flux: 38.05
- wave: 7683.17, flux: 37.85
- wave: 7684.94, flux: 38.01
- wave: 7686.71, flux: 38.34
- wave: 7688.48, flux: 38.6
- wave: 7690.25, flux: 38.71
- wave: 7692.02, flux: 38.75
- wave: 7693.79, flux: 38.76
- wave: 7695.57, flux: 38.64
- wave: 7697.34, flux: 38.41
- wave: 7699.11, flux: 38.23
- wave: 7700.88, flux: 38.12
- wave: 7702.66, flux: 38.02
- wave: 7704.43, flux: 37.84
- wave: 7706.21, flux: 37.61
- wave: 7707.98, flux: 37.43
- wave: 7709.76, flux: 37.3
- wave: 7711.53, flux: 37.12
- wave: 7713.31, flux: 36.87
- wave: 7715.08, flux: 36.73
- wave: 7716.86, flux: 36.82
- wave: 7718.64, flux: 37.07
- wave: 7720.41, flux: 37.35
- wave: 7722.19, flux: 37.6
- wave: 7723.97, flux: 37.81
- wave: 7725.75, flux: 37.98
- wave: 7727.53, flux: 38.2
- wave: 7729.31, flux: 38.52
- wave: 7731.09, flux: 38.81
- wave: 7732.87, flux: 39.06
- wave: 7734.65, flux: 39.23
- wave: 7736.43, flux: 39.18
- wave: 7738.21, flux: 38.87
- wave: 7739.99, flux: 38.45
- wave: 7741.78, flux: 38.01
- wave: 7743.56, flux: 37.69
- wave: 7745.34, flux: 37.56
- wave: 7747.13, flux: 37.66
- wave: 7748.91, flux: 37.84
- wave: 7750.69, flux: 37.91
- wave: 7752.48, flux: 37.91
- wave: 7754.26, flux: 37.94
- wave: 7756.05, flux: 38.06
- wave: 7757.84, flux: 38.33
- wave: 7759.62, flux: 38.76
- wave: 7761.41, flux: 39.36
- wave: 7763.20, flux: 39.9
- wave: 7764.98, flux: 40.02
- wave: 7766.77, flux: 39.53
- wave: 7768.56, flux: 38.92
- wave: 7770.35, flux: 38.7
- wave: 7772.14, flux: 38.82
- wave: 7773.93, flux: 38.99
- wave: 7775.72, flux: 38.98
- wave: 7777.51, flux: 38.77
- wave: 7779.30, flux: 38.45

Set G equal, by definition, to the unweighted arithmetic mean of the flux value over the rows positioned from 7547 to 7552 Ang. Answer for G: 42.6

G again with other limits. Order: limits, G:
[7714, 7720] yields 36.9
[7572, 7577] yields 42.3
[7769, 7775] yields 38.8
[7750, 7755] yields 37.9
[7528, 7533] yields 41.9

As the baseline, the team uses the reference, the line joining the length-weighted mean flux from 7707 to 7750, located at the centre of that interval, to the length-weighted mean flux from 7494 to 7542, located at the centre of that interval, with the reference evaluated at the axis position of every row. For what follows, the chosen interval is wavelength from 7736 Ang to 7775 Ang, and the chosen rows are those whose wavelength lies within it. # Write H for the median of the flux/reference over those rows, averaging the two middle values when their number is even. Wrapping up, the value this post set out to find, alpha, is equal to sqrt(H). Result 1.01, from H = 1.03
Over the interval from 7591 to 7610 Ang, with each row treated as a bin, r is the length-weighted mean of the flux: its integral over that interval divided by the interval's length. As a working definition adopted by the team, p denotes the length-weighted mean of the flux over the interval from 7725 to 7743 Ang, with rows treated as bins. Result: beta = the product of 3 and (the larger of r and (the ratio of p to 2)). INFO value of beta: 121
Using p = 38.6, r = 40.31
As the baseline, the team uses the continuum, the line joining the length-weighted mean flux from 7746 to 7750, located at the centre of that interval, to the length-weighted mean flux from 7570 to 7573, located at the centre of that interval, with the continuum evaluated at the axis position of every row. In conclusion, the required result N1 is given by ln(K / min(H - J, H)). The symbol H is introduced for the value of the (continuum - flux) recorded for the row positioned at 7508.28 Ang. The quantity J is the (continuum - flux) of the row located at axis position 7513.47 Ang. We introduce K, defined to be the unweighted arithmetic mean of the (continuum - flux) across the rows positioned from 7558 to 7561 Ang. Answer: -1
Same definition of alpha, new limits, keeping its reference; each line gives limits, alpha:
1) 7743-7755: 1.00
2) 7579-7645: 1.00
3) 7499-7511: 1.00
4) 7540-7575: 1.02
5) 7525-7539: 1.00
